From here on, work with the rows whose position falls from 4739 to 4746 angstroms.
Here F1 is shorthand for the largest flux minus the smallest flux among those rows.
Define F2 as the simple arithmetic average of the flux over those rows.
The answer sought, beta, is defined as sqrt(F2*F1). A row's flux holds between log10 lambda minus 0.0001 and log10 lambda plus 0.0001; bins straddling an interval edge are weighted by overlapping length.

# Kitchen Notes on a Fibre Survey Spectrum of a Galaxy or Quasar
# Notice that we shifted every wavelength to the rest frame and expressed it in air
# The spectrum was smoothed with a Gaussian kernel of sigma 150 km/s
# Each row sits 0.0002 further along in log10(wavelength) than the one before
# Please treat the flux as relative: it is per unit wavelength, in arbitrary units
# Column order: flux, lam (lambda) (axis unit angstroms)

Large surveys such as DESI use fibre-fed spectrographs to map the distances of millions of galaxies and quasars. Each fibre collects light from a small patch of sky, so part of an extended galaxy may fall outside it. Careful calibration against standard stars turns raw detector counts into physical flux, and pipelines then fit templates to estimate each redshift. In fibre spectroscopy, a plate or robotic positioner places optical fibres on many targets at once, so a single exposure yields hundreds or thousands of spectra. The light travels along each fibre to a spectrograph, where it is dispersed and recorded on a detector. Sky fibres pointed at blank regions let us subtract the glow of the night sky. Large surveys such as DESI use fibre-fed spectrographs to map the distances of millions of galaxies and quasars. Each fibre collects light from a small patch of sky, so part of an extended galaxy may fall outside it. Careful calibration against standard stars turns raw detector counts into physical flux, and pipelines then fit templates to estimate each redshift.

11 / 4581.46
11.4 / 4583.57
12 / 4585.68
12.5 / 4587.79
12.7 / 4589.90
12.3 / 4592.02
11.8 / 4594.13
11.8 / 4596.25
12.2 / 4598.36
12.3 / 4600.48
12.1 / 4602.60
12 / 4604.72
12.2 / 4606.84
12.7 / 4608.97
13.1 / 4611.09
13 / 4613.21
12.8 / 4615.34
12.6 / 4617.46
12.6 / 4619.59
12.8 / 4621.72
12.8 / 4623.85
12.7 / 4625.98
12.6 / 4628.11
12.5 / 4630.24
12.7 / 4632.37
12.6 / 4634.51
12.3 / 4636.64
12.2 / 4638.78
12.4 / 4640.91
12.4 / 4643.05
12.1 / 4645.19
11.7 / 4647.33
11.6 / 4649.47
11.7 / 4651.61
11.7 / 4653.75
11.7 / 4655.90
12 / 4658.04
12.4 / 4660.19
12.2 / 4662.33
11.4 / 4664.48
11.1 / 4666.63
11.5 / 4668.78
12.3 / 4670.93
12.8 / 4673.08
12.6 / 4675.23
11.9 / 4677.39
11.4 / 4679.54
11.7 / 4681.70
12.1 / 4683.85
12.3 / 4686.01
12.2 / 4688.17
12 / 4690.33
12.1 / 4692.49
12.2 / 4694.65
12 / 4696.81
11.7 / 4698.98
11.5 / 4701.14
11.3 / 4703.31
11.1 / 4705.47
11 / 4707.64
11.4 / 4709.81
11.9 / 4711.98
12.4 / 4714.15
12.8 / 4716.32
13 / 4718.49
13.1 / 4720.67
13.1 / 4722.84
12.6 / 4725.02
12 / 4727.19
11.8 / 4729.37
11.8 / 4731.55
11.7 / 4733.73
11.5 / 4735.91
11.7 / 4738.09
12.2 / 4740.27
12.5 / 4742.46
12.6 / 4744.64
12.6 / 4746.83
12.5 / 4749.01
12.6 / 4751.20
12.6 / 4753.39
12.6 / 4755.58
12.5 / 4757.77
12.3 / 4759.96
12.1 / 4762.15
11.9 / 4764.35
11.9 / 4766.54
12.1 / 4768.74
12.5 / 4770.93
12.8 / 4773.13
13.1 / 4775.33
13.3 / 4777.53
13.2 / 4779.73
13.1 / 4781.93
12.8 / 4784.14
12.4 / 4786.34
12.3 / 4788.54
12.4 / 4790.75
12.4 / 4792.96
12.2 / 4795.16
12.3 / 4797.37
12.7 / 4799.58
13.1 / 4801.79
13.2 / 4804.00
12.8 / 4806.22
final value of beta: 2.2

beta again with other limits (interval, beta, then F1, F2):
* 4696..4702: 2.4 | 0.5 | 11.7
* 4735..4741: 2.9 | 0.7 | 11.8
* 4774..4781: 1.6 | 0.2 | 13.2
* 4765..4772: 2.7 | 0.6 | 12.2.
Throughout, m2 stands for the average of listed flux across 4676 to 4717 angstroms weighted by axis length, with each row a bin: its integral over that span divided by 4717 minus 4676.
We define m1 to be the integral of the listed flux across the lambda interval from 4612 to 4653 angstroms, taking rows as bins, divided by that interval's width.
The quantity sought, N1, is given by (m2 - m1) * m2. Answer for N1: -6.9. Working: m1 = 12.4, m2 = 11.8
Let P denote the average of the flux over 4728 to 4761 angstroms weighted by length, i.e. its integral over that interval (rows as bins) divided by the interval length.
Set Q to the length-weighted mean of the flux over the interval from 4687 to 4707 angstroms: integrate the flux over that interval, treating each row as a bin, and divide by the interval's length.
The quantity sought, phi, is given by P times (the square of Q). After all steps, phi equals 1695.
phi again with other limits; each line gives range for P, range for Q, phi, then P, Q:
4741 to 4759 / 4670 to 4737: 1820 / 12.6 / 12.0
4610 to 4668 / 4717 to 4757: 1878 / 12.3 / 12.4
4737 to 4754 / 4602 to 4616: 1958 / 12.4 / 12.6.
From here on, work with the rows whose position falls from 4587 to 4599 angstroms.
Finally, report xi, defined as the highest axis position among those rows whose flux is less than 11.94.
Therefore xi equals 4596.25 angstroms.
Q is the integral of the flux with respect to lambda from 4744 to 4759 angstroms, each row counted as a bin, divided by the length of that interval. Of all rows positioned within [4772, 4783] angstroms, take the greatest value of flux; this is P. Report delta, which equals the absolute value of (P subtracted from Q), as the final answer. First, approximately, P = 13.3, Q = 12.57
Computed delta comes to 0.7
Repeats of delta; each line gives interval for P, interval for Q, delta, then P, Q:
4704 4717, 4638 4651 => 0.7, 12.8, 12.06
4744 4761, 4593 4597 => 0.8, 12.6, 11.81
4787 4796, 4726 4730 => 0.5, 12.4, 11.94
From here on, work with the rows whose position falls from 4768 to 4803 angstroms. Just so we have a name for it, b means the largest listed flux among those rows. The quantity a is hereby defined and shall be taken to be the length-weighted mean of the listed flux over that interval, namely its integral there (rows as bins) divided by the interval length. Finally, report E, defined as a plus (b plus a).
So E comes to 38.7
